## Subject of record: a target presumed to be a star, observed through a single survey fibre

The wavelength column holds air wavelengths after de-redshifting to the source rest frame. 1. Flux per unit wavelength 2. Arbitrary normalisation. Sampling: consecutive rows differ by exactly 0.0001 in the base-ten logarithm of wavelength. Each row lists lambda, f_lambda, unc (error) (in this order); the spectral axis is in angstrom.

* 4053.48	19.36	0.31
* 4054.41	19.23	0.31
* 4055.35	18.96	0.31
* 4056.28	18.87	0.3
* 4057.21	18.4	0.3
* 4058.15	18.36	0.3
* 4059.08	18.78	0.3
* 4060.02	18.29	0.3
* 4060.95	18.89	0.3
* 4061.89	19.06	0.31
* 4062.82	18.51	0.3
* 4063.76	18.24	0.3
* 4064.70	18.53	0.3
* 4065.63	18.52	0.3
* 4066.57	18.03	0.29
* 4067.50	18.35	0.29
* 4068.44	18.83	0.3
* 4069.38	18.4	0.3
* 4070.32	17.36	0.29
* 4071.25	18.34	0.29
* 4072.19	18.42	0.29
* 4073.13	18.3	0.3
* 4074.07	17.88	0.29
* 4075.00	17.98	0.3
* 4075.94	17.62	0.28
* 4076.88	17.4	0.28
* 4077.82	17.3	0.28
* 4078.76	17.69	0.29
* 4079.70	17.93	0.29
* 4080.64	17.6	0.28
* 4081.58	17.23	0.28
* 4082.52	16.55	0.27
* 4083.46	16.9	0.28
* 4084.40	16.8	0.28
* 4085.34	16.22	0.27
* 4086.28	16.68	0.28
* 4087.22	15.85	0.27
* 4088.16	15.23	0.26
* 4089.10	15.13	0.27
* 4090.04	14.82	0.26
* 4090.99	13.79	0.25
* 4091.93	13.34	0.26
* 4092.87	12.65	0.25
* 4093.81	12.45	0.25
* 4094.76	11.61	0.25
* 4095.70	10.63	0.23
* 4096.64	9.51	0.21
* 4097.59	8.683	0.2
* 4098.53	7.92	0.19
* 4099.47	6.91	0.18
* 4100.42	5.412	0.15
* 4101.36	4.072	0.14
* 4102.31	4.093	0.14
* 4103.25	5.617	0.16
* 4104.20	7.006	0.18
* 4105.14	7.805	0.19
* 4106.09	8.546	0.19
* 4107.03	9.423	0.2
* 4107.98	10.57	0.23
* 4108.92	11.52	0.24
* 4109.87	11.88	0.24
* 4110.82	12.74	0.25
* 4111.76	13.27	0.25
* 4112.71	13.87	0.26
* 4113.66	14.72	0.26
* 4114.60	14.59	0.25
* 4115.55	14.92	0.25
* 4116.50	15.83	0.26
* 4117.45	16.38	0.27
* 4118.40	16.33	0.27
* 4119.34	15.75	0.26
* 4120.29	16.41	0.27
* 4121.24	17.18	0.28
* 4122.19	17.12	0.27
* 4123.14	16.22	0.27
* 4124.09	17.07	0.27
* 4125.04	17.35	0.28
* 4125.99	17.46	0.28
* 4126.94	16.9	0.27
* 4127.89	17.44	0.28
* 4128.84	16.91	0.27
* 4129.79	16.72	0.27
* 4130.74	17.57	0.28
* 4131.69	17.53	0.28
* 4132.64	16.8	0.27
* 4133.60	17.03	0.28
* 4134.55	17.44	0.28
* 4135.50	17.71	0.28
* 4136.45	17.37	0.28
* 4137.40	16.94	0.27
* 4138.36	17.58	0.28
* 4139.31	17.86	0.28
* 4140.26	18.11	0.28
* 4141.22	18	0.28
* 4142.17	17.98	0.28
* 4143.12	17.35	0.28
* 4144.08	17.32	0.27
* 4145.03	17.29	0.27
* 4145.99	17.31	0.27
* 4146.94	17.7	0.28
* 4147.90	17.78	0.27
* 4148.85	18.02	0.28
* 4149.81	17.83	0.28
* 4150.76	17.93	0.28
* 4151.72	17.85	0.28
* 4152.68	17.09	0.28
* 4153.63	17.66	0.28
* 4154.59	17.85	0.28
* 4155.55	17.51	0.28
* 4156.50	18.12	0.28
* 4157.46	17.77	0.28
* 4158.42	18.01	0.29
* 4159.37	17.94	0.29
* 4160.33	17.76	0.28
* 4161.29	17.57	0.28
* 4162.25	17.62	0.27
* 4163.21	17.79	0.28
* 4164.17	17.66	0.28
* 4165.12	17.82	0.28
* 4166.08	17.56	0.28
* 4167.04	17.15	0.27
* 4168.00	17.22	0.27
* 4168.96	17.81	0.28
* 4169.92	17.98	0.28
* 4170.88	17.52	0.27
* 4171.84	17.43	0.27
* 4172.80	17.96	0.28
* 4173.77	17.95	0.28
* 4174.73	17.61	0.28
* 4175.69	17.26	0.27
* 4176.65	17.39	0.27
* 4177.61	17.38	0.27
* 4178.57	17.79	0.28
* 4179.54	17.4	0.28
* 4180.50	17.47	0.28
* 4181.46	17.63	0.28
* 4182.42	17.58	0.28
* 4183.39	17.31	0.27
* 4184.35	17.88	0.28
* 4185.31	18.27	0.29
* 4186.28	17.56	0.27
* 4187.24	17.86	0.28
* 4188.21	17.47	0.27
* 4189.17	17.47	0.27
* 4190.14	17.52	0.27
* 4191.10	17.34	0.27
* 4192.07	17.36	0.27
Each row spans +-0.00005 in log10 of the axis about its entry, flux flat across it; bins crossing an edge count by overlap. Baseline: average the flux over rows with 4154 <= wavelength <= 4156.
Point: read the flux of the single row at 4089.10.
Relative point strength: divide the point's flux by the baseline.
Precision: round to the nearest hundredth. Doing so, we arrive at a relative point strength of 0.86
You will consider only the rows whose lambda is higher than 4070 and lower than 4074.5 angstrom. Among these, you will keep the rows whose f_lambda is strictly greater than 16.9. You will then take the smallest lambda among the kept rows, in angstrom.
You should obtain 4070.32 angstrom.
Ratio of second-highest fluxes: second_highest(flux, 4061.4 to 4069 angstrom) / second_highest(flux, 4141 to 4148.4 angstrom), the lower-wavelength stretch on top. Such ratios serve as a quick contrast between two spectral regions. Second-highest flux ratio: 1.05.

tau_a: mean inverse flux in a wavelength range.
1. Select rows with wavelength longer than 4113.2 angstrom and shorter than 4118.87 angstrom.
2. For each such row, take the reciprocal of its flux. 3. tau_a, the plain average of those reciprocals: 0.065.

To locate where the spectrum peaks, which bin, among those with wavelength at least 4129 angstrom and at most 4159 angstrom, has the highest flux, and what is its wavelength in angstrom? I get 4156.50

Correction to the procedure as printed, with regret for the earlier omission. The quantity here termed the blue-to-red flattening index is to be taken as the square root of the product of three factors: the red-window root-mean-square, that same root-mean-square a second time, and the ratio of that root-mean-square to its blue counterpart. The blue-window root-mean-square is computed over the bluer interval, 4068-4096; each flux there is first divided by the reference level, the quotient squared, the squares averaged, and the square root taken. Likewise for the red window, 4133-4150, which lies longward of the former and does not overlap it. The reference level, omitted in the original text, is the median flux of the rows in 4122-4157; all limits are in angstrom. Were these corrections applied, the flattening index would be 1.04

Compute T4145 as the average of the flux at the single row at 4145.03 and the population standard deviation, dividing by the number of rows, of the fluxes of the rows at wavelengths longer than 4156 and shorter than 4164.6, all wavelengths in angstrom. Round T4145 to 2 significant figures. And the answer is 8.7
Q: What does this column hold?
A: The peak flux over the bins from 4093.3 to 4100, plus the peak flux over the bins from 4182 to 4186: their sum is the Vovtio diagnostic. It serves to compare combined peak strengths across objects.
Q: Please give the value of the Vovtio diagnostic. 30.7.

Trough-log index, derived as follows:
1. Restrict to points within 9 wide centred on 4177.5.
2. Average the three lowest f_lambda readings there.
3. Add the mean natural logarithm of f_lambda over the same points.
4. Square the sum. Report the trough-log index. 408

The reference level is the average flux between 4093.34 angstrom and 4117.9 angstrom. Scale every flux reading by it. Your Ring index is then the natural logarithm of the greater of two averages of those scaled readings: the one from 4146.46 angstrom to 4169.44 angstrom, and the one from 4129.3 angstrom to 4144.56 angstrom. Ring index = 0.534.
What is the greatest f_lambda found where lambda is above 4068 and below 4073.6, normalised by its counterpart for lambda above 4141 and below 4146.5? 1.05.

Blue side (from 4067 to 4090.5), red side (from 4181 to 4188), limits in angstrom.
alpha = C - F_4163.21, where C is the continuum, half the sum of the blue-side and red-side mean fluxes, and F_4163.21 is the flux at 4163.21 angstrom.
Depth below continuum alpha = -0.3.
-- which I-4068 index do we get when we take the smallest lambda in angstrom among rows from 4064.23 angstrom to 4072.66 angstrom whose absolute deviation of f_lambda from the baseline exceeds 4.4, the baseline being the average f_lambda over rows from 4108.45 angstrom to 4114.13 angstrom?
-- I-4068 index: 4064.70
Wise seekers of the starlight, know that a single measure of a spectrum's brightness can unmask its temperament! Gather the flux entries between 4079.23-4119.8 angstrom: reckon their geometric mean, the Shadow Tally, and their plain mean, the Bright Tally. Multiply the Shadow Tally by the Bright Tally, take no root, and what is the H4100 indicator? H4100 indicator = 147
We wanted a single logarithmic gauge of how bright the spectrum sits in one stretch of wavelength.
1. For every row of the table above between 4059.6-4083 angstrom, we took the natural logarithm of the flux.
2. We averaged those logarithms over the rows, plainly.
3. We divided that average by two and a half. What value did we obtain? 1.16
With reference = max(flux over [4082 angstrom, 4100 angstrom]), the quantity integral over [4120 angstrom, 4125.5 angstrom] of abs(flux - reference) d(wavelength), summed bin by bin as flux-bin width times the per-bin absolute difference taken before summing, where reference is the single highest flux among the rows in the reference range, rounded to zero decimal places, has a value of 2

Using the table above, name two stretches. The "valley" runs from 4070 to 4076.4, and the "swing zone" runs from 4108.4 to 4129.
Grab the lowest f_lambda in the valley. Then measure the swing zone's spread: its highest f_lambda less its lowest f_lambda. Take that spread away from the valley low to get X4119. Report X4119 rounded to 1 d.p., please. 11.4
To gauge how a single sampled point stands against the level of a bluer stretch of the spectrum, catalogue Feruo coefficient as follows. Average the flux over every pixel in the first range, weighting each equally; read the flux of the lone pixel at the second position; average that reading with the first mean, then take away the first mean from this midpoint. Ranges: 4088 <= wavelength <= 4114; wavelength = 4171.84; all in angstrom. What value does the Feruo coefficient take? 3.5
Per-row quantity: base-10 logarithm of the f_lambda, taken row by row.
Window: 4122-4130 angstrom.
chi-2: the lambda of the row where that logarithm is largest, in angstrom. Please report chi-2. 4125.99 angstrom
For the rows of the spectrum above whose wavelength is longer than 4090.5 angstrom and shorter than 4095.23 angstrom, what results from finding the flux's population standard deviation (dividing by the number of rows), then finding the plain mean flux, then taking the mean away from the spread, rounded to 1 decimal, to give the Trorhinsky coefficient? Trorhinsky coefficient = -12.0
